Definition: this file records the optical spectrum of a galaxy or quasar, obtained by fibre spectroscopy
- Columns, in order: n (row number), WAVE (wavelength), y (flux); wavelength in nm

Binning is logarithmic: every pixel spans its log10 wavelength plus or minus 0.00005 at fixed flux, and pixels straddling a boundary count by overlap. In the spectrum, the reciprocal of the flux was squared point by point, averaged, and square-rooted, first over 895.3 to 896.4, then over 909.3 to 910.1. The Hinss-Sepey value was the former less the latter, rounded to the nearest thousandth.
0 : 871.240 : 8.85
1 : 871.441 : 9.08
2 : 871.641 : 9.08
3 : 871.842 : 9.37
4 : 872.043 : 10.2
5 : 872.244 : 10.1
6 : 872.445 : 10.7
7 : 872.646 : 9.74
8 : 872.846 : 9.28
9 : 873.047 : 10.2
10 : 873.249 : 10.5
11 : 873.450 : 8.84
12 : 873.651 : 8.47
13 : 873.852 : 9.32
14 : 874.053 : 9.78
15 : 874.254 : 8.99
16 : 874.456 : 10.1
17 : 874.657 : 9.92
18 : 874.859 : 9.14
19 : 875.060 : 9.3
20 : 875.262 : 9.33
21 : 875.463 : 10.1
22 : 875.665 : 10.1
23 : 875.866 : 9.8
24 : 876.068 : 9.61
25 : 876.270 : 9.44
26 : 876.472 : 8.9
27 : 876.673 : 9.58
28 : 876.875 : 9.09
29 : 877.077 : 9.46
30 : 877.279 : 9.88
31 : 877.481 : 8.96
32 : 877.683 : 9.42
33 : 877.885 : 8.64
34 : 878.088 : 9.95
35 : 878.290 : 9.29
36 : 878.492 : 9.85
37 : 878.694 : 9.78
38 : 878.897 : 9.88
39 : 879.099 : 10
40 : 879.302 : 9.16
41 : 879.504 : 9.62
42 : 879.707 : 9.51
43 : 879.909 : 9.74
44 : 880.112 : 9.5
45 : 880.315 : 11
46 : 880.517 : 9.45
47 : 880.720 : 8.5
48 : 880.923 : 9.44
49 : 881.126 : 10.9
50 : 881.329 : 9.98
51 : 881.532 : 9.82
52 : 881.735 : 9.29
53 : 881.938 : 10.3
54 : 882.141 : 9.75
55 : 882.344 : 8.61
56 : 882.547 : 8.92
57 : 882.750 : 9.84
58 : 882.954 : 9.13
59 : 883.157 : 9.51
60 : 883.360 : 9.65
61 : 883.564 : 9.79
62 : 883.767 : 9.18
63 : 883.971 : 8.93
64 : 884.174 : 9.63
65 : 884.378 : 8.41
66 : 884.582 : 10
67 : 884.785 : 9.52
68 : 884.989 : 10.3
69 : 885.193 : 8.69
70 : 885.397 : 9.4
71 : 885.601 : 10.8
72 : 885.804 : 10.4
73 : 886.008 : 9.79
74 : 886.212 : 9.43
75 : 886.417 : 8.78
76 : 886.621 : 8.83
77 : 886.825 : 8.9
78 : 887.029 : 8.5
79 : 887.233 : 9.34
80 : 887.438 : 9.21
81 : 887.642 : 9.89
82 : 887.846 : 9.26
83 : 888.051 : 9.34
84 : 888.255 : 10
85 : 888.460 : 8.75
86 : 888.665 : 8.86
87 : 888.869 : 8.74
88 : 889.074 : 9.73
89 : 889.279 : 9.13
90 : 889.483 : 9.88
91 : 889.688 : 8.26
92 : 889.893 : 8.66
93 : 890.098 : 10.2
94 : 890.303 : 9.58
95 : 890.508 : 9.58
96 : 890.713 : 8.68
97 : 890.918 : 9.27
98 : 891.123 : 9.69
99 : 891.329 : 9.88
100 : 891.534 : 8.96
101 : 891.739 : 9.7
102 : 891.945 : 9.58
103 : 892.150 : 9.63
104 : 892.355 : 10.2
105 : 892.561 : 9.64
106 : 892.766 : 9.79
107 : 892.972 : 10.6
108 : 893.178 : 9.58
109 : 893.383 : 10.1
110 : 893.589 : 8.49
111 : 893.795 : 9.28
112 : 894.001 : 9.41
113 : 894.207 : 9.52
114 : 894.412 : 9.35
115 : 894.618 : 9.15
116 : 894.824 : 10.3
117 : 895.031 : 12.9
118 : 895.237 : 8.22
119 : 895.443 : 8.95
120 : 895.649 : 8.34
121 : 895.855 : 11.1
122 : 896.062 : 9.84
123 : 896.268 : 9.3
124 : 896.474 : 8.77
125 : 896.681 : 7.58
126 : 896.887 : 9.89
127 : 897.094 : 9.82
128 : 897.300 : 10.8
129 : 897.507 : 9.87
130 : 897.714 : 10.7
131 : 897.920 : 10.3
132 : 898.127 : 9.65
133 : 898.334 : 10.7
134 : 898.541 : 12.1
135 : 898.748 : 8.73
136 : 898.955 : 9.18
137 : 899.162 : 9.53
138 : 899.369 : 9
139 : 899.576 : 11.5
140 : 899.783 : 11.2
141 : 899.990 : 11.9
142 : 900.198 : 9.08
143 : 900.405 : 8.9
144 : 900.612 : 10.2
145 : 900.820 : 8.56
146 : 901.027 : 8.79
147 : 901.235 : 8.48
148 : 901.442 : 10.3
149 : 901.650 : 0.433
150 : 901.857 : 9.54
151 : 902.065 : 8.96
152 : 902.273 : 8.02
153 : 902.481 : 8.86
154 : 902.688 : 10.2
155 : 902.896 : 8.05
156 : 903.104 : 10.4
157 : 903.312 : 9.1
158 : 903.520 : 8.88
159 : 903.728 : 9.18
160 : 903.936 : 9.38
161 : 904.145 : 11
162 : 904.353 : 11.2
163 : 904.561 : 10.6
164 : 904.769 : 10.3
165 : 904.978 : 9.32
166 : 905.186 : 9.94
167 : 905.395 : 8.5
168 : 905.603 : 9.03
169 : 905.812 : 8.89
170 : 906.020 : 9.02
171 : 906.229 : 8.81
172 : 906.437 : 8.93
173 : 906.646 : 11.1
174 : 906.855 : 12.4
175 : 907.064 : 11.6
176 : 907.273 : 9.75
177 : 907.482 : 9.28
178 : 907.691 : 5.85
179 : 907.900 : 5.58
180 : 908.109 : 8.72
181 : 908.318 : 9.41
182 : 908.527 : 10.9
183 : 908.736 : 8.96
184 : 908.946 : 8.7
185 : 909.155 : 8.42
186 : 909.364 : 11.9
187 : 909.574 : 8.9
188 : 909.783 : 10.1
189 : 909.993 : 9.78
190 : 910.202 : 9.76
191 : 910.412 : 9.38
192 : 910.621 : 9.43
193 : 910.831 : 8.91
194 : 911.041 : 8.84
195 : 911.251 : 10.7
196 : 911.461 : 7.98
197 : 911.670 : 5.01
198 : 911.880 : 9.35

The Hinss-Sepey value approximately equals 0.007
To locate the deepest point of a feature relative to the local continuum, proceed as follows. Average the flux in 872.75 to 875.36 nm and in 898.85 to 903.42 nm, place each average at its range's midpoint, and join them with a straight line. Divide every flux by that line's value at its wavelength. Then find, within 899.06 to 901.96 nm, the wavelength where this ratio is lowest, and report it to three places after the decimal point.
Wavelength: 901.650 nm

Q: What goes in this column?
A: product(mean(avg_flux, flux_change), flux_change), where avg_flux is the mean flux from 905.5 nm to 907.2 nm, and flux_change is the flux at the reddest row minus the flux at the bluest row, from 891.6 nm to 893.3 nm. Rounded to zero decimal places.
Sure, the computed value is -1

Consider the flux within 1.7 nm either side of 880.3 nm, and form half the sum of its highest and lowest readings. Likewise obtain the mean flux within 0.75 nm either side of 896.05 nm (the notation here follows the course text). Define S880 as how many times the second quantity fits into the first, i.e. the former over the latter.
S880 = 1.07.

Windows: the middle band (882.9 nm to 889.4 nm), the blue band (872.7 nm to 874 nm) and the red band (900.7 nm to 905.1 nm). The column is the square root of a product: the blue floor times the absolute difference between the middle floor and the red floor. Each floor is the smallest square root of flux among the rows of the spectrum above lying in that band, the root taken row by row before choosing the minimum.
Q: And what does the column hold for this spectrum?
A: 2.6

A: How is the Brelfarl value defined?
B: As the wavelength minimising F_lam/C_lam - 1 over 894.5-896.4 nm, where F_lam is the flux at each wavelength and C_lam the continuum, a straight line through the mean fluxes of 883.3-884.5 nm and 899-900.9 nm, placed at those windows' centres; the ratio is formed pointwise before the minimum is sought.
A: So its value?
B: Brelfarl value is 895.237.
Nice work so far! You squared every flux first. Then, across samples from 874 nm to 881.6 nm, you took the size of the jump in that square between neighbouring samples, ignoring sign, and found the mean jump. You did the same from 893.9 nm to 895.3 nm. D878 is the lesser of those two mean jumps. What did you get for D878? 11.1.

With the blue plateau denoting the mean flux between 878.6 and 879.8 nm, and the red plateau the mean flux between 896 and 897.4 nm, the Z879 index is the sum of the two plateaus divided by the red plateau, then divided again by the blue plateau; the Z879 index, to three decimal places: 0.210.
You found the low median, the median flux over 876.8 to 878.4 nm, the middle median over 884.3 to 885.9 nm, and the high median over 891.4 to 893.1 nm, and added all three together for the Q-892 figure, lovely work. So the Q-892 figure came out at 28.8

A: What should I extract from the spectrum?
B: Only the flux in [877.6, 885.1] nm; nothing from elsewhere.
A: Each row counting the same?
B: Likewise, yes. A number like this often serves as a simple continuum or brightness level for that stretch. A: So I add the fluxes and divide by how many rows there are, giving 9.57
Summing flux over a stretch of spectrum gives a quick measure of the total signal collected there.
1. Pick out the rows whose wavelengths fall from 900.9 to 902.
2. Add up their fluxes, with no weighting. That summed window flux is 38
